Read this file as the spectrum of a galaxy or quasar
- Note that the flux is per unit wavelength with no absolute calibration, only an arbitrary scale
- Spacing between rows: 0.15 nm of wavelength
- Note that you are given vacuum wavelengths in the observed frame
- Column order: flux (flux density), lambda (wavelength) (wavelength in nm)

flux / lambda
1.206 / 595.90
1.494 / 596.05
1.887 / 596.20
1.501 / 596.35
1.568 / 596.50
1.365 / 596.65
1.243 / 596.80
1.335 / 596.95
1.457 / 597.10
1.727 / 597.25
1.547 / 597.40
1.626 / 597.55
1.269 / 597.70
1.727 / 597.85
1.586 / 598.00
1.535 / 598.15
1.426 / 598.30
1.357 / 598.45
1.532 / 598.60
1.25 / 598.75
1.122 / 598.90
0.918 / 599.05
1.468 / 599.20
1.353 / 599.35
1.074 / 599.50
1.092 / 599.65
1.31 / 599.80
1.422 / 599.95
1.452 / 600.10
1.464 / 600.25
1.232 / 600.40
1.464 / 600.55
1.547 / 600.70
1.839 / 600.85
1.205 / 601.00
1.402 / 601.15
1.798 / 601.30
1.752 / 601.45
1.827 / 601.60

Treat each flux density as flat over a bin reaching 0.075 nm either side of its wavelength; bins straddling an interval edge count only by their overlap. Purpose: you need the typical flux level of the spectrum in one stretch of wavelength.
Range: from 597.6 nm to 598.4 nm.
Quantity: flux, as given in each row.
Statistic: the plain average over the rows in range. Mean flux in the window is 1.51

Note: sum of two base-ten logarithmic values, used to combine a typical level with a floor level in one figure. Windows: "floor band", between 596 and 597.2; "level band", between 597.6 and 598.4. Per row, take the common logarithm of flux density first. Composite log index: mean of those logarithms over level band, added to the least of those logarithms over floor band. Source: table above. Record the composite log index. 0.27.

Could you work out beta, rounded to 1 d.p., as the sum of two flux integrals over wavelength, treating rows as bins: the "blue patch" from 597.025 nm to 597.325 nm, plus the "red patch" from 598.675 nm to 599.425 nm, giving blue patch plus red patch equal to 1.4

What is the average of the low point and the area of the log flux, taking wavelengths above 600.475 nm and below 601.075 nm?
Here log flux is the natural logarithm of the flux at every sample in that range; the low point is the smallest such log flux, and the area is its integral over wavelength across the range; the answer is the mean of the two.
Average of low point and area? 0.21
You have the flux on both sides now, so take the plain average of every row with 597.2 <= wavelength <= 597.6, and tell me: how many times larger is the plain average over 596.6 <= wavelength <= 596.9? 0.80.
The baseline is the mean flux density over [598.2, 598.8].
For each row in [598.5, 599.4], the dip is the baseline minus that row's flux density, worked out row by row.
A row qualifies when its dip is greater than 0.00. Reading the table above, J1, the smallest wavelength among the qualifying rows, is 598.75 nm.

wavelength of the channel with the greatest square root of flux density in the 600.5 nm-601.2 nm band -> 600.85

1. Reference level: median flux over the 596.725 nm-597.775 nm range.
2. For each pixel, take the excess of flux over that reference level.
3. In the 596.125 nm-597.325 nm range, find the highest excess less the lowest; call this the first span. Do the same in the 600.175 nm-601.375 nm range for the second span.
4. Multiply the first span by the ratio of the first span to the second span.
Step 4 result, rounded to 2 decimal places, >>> 0.65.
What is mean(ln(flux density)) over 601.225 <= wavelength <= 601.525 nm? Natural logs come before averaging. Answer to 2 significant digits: 0.57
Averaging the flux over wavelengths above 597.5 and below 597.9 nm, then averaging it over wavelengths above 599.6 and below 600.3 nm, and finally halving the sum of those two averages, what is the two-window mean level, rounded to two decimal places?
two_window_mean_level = 1.44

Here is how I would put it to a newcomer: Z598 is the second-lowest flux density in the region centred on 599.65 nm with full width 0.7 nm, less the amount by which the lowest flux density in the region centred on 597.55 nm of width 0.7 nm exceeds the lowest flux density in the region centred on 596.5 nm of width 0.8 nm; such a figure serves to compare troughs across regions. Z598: 1.07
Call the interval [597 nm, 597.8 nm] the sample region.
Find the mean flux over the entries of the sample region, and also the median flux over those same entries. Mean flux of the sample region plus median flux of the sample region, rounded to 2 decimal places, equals 3.07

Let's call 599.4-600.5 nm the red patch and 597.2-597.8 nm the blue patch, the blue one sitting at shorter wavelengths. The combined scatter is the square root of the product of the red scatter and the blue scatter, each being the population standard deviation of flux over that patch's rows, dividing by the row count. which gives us 0.161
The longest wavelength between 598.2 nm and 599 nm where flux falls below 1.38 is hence 598.90 nm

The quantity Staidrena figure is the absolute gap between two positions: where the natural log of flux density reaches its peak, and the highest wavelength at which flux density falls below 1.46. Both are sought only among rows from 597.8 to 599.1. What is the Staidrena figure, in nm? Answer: 1.20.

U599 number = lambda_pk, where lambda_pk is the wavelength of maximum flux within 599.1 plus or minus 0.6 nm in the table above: 598.60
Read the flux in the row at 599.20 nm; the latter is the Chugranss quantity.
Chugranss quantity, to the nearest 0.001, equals 1.468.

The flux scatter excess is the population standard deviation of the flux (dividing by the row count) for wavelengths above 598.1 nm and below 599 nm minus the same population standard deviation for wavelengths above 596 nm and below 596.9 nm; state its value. -0.05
